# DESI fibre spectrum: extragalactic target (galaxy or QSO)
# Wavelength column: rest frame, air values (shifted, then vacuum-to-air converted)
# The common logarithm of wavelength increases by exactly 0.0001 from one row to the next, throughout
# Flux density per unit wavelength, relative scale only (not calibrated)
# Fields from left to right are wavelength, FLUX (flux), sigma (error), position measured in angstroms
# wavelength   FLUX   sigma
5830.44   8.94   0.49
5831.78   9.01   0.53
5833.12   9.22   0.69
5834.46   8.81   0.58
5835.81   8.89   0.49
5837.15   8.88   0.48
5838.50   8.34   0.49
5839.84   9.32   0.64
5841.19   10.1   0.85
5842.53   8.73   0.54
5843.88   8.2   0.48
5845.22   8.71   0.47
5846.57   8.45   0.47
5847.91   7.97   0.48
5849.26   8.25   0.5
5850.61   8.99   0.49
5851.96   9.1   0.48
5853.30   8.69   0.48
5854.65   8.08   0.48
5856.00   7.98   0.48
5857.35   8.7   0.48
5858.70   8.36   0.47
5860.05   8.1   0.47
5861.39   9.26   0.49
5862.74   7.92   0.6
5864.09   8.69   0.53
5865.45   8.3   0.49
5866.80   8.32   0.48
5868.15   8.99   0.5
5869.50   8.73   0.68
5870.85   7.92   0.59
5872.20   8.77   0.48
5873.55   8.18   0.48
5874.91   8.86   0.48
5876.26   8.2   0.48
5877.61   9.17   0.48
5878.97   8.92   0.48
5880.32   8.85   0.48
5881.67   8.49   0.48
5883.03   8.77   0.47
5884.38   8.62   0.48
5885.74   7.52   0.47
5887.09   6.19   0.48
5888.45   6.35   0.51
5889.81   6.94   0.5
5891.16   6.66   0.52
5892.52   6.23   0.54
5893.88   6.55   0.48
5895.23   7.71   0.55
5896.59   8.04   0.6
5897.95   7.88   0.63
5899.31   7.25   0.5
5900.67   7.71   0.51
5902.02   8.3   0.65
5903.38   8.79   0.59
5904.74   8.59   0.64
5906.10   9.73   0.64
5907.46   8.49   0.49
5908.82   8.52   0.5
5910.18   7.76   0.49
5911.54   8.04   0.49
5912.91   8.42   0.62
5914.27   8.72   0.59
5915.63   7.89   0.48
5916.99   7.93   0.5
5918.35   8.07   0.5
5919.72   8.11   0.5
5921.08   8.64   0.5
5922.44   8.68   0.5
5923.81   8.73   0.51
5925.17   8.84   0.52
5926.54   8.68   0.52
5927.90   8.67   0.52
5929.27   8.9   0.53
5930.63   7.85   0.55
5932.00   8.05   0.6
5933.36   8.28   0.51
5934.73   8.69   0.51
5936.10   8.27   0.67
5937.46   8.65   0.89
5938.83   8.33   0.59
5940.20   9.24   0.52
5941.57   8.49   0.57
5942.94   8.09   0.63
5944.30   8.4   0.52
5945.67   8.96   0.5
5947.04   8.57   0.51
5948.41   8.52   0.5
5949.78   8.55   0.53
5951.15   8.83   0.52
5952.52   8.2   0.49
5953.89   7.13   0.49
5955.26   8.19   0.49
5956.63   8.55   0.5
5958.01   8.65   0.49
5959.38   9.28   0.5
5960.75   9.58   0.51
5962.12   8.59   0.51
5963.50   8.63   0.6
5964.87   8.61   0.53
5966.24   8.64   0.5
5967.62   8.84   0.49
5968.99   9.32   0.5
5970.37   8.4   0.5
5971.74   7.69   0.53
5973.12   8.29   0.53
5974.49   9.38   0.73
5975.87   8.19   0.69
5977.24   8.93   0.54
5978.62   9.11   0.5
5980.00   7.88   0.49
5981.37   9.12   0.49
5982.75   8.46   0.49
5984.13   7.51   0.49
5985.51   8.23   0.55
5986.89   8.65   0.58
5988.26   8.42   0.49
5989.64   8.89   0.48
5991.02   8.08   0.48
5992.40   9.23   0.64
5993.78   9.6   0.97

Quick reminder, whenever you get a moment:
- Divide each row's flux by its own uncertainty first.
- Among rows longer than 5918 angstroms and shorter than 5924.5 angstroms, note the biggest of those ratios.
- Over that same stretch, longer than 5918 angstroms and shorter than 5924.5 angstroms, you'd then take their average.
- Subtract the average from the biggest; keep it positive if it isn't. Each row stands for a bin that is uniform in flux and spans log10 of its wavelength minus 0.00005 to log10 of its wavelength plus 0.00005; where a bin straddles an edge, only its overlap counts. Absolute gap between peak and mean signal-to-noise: 0.5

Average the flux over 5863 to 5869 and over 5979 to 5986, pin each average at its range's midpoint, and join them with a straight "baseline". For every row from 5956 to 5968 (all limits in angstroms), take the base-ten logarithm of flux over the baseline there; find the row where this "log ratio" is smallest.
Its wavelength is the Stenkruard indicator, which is 5956.63 angstroms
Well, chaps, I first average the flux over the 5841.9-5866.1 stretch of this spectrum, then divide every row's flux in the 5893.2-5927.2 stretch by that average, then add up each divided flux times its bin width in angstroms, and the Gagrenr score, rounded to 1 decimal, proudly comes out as 33.1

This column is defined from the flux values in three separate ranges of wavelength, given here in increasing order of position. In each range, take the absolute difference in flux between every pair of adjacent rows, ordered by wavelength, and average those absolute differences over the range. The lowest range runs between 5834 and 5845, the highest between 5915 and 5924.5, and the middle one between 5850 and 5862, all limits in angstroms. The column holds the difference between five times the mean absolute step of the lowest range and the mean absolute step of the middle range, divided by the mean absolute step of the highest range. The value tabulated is 19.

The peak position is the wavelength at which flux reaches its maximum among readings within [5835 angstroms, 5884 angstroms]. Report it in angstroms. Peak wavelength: 5841.19 angstroms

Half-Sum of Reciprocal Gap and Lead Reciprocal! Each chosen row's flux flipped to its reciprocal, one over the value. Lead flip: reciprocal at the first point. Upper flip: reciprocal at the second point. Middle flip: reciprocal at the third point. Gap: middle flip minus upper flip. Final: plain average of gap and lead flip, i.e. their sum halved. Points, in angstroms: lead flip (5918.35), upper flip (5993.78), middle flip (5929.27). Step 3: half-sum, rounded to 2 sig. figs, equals 0.066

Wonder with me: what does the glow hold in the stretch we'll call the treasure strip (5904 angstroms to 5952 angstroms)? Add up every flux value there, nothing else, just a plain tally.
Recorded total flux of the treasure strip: 297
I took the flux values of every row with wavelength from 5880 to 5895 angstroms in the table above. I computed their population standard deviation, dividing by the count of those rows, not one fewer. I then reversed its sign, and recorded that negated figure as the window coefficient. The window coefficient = -1.05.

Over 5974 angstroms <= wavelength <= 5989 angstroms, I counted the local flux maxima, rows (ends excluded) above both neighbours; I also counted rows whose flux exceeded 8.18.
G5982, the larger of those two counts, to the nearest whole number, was 9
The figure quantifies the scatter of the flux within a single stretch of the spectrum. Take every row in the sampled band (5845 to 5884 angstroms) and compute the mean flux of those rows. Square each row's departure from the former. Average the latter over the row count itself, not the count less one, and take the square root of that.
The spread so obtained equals 0.39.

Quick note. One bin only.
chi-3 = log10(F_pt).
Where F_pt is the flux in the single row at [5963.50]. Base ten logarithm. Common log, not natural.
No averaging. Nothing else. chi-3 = 0.94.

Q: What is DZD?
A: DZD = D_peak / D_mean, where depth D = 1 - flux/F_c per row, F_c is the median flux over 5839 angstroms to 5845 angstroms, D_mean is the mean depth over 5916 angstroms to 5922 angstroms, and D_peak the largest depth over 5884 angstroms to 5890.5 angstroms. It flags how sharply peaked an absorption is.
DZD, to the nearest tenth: 3.4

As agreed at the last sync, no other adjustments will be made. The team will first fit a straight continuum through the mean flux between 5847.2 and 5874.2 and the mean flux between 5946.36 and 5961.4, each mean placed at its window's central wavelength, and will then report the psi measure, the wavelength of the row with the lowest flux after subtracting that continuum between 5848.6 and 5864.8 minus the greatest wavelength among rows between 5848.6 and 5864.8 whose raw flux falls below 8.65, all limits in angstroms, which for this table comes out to 0.0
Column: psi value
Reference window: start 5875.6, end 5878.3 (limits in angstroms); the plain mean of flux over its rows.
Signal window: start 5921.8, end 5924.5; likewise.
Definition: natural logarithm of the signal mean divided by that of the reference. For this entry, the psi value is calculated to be 0.002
